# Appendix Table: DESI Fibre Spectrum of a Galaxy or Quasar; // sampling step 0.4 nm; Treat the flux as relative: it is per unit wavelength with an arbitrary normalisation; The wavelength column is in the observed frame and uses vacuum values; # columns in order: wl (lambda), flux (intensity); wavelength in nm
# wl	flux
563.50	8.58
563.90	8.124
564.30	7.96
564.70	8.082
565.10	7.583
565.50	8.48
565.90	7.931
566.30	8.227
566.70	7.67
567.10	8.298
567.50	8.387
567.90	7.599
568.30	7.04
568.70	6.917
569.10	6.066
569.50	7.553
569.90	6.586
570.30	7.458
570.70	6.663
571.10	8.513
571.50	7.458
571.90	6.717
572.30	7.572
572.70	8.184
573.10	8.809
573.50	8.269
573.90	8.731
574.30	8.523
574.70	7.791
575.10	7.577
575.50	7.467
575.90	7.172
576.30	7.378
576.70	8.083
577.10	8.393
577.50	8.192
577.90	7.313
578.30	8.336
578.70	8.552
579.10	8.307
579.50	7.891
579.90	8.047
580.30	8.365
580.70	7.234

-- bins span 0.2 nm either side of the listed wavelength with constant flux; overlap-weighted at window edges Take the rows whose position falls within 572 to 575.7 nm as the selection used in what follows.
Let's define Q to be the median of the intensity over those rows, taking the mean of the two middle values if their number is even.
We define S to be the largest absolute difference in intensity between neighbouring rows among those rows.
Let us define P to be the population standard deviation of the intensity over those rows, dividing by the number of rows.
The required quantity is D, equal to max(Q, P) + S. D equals 8.92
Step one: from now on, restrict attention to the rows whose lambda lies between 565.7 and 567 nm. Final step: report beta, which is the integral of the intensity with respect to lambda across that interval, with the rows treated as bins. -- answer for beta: 10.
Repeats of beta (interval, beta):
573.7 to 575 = 11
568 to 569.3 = 9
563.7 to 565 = 10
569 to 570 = 7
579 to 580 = 8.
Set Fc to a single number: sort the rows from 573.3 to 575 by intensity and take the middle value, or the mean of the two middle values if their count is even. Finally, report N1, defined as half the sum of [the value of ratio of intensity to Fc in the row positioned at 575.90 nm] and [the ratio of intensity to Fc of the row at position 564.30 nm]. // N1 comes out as 0.901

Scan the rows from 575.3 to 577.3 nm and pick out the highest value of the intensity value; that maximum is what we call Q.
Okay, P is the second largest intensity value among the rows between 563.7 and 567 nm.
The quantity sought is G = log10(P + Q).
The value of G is 1.22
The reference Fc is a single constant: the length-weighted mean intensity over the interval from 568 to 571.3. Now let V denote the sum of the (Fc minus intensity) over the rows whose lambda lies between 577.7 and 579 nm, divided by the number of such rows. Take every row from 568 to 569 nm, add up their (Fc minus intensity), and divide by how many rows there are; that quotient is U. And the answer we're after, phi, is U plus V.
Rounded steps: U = 0.14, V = -0.95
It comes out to -0.8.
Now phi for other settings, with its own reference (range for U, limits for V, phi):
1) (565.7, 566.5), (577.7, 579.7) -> -1.9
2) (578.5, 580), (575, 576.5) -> -1.4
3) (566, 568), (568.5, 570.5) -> -0.7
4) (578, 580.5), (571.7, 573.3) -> -1.8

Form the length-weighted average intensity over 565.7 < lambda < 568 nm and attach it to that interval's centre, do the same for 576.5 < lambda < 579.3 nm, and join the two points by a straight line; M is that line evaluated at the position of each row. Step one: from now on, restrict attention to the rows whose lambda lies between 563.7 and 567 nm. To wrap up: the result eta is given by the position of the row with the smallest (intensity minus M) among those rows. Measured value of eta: 565.10 nm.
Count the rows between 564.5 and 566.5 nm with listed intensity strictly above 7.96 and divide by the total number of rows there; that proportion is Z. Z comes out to 0.60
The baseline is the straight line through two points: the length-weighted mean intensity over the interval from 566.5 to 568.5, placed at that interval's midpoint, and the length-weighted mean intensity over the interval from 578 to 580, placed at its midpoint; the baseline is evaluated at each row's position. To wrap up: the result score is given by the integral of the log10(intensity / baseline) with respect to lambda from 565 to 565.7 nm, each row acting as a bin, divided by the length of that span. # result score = 0.02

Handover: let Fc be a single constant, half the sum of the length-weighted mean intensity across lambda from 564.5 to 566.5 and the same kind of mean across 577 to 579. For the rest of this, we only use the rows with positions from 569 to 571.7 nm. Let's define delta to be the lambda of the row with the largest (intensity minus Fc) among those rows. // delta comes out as 571.10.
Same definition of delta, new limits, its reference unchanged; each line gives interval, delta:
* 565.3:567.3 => 565.50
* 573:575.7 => 573.10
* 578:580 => 578.70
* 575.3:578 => 577.10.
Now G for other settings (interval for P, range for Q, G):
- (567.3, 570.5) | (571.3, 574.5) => 1.22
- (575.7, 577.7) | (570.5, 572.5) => 1.22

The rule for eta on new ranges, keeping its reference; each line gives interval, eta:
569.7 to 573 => 569.90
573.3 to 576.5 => 575.90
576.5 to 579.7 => 577.90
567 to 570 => 569.10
